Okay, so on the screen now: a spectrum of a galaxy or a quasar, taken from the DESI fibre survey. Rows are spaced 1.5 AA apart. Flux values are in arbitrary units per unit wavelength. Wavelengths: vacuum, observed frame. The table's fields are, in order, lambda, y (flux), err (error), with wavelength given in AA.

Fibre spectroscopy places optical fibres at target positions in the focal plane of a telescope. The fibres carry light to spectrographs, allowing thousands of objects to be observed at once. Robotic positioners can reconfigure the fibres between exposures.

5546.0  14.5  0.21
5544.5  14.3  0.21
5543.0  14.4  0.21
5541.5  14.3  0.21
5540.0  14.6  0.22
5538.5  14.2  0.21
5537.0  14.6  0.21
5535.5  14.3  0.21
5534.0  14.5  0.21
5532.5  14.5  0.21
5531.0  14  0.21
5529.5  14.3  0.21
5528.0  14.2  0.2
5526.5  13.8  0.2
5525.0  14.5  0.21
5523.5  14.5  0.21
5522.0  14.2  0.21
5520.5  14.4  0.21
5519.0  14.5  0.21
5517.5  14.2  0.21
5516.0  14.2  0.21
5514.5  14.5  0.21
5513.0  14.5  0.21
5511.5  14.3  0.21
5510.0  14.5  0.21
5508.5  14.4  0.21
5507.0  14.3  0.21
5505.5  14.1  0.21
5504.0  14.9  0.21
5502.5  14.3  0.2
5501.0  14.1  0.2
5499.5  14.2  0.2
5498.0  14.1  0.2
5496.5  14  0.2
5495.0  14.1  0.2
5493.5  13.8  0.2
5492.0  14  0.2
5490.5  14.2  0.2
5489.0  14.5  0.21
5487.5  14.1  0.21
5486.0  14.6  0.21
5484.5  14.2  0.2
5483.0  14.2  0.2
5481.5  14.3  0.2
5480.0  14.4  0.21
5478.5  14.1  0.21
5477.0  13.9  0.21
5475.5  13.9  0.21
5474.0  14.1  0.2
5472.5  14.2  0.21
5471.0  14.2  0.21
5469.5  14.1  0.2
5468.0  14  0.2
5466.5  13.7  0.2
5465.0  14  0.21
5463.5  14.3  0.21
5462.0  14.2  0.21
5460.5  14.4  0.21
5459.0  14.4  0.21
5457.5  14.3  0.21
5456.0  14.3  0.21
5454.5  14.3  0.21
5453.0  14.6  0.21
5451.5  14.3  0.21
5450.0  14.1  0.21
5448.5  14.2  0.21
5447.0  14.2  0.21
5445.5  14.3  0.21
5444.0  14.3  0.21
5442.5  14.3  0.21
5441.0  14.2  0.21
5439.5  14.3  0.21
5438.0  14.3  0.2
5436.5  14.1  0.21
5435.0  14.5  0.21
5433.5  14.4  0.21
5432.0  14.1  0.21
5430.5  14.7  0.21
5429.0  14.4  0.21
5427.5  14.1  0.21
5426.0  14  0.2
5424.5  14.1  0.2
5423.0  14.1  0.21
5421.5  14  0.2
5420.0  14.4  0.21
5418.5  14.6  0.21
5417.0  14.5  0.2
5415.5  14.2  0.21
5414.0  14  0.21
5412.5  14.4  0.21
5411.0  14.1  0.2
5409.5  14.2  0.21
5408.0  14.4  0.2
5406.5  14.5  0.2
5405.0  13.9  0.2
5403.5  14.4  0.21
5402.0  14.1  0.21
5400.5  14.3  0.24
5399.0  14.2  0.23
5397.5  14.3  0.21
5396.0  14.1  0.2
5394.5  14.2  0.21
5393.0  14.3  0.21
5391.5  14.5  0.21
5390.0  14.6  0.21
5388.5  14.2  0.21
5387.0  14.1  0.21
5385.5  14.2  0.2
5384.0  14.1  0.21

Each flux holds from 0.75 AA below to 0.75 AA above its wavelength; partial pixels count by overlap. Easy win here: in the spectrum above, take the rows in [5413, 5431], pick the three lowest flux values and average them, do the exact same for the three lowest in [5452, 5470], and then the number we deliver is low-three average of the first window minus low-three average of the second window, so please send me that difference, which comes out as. 0.10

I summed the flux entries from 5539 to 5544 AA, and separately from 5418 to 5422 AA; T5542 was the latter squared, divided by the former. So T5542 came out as 42.7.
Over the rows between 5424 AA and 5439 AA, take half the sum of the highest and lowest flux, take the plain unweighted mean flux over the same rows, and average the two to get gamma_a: 14.31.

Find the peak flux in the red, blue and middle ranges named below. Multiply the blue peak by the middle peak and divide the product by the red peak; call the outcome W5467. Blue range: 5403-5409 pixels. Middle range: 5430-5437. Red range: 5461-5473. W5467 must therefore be 14.9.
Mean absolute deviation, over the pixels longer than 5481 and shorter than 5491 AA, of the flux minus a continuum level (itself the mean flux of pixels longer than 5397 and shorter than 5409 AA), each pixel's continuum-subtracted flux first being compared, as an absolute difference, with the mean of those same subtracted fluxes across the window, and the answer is 0.143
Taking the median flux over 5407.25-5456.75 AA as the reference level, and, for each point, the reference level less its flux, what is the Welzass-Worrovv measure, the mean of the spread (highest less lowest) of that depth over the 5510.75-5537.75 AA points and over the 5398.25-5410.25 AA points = 0.70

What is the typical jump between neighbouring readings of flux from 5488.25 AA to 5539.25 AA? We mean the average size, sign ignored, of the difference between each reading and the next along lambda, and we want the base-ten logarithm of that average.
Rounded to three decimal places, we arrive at -0.621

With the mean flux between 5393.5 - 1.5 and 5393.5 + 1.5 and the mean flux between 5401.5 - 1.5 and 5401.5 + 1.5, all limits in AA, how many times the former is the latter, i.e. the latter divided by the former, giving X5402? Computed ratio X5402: 1.00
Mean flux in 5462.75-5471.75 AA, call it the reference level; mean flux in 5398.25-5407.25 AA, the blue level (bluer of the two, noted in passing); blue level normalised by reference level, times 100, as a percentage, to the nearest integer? 101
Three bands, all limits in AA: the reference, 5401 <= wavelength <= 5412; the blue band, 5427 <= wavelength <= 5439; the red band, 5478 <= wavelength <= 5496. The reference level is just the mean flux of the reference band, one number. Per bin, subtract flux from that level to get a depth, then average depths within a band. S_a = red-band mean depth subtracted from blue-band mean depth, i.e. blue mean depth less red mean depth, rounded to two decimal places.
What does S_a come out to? -0.12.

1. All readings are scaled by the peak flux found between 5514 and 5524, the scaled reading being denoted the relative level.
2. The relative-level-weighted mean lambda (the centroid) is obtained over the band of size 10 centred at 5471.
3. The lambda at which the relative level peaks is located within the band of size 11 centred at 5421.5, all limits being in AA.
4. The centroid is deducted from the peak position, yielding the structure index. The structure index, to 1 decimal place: -52.5 AA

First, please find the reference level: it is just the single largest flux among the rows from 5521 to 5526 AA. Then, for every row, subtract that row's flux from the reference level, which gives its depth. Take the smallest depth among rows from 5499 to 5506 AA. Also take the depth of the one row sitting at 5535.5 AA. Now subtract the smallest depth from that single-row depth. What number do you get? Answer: 0.6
